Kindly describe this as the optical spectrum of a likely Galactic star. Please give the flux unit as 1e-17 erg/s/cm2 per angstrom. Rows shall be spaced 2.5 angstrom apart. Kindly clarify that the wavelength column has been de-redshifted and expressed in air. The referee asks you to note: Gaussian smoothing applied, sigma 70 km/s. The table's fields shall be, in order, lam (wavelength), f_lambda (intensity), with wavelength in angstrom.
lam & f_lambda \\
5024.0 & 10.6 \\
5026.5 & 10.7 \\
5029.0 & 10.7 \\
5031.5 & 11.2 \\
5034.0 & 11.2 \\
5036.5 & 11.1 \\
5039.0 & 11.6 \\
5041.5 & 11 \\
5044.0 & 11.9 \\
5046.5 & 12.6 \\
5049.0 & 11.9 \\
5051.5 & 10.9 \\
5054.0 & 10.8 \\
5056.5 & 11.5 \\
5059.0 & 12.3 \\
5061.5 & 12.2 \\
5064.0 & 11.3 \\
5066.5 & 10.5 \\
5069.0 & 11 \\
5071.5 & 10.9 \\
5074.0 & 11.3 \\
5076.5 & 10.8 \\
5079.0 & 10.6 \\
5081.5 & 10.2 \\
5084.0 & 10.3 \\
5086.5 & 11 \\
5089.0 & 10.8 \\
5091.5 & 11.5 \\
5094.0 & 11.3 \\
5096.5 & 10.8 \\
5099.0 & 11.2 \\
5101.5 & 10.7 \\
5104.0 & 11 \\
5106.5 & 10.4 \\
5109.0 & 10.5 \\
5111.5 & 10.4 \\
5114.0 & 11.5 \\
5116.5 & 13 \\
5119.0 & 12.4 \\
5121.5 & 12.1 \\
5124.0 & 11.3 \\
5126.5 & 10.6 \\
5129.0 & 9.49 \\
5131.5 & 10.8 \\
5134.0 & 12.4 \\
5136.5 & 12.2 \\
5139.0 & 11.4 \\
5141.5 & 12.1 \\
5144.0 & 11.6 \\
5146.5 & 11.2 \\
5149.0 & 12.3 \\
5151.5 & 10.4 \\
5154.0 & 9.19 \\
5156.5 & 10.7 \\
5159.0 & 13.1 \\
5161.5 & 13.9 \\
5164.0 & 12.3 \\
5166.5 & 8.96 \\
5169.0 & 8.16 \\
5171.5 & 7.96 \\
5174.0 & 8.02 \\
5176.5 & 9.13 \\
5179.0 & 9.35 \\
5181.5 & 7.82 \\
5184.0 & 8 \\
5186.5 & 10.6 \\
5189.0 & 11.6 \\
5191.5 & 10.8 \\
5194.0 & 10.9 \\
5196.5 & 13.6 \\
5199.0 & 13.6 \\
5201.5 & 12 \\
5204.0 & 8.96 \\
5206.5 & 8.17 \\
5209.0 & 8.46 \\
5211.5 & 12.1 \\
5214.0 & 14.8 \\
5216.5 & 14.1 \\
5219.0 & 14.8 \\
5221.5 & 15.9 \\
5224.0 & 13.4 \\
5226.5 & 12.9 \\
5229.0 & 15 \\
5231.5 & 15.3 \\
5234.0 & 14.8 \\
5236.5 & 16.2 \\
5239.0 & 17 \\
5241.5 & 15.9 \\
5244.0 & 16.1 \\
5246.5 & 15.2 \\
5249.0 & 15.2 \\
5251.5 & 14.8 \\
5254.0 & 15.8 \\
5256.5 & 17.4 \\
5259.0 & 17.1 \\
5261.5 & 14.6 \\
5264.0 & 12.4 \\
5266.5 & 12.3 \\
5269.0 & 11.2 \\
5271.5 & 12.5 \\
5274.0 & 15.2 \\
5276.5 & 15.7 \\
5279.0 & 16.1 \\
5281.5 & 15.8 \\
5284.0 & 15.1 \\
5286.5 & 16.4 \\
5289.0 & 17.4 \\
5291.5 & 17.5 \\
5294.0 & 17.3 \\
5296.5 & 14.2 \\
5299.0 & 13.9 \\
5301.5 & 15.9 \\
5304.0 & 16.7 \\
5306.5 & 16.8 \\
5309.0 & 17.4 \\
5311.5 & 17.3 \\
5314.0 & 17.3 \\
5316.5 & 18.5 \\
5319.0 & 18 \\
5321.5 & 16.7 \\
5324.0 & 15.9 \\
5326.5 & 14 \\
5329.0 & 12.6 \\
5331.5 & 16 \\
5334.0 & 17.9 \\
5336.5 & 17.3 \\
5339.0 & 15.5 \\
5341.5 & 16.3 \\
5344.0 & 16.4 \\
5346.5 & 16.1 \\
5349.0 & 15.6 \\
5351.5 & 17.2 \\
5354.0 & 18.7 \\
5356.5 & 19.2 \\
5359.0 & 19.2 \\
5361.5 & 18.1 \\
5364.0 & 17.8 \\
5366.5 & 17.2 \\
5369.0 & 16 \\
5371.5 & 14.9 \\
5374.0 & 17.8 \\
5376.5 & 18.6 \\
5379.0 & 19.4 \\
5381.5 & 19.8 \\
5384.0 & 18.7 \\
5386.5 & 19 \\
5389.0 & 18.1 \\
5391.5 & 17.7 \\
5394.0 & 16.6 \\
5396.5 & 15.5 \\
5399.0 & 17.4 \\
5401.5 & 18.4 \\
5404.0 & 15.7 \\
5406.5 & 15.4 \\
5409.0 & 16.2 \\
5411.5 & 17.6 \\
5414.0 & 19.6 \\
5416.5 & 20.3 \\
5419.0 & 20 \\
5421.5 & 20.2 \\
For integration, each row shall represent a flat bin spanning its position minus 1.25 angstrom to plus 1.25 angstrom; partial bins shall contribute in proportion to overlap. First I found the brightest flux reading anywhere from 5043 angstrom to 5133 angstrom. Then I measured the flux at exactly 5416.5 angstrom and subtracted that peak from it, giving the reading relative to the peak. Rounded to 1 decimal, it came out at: 7.3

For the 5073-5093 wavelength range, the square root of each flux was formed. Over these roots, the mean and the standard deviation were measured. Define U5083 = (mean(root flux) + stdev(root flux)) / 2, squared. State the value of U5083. 2.8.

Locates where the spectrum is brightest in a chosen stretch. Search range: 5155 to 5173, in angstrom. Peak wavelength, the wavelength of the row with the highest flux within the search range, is 5161.5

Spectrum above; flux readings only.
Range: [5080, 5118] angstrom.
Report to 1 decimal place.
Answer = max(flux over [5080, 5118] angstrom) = 13.0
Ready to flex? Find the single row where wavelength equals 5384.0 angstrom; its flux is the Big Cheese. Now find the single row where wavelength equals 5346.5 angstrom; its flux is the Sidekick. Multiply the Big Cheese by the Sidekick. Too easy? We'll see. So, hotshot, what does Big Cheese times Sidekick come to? 301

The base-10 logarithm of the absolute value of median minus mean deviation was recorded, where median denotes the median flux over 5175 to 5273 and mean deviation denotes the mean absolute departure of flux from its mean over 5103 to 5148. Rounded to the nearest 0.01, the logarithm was 1.11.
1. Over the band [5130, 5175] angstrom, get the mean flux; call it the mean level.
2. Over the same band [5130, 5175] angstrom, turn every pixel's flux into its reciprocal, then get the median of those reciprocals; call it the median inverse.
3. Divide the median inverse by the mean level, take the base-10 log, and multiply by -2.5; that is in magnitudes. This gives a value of 5.23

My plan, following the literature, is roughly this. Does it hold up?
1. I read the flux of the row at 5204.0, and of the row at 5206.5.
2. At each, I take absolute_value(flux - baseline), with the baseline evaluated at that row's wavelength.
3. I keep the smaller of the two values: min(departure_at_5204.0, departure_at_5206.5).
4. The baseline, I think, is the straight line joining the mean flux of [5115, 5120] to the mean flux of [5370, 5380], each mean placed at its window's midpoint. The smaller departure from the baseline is 5.4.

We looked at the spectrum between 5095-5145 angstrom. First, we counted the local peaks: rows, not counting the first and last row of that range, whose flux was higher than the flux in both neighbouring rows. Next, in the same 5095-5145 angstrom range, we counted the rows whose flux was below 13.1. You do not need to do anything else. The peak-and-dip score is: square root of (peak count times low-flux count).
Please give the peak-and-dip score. 11.0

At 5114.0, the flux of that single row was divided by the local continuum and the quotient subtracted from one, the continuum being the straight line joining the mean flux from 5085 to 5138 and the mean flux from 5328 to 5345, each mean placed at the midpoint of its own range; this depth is -0.021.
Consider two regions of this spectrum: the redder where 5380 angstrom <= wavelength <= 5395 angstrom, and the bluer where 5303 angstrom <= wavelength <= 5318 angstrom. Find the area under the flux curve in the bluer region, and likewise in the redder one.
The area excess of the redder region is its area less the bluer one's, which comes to 15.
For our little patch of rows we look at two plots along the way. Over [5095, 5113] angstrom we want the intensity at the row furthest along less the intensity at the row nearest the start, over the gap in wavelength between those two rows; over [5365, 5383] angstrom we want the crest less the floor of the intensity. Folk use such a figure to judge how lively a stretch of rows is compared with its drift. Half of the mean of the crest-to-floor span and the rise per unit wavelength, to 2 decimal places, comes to 1.22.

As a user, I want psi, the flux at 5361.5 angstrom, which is 18.1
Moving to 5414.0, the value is 19.6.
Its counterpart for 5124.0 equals 11.3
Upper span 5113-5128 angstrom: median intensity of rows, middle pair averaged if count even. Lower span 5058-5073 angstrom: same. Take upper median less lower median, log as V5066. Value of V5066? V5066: 1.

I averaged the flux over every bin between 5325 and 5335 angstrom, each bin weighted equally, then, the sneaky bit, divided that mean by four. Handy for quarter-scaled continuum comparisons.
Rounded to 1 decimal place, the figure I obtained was 3.8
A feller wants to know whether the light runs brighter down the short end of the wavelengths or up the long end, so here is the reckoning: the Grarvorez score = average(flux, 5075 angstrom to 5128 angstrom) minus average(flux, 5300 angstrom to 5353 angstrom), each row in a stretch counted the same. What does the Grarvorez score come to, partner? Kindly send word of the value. -5.4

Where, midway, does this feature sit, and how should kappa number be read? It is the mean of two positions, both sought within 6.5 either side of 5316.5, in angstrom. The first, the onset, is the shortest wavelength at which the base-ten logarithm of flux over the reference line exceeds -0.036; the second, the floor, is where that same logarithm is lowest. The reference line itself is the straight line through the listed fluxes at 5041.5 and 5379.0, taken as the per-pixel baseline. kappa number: 5316.5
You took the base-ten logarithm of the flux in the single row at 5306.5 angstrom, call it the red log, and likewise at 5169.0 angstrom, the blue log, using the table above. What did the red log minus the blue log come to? 0.3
